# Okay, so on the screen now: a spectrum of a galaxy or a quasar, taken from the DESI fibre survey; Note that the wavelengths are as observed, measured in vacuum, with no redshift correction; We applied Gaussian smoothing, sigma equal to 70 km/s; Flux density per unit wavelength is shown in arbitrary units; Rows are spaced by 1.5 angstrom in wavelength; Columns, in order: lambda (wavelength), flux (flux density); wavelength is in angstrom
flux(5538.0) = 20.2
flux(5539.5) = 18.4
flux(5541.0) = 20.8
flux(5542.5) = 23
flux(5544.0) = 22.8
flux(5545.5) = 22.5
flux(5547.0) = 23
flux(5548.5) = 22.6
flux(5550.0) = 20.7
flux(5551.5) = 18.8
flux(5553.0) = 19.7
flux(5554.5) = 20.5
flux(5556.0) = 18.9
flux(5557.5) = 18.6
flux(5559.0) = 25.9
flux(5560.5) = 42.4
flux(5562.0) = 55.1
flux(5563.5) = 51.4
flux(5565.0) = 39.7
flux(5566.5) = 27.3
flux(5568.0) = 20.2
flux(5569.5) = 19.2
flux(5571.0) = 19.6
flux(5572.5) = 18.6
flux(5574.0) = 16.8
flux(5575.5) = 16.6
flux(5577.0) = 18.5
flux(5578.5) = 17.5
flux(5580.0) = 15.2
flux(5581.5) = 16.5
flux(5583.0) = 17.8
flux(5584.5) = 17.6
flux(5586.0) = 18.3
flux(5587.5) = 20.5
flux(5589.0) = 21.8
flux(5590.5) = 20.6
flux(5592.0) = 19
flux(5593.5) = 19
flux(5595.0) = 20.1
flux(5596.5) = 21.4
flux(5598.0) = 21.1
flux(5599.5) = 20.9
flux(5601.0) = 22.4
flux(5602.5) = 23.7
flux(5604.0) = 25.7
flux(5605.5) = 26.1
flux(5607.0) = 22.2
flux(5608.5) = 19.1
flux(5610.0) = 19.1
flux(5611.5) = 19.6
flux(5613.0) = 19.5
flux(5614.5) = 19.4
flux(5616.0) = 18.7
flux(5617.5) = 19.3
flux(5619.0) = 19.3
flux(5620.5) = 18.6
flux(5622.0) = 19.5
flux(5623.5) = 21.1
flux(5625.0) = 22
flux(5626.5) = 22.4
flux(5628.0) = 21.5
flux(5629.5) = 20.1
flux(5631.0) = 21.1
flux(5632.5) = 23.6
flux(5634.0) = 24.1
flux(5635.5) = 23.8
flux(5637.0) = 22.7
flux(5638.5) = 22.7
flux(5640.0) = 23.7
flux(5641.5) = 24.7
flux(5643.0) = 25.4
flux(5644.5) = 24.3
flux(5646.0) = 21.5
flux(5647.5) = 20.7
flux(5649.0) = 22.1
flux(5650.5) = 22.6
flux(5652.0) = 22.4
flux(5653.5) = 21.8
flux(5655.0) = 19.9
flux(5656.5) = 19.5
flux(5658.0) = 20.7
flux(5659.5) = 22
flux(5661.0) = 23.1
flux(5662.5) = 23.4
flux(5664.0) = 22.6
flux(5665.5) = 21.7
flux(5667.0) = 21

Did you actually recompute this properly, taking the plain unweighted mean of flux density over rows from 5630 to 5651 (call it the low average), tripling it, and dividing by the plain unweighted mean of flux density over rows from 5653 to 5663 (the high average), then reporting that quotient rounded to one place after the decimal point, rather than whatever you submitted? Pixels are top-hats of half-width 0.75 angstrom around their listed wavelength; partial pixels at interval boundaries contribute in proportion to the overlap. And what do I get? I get 3.2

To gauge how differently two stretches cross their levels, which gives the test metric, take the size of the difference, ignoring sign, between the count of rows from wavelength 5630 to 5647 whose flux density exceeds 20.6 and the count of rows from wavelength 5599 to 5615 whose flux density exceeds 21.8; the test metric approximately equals 6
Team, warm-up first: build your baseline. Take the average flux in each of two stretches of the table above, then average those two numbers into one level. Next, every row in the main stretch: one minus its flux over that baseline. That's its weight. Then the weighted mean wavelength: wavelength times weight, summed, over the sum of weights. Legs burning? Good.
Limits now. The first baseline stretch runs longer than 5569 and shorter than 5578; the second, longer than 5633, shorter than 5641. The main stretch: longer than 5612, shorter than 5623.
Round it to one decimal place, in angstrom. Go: 5617.6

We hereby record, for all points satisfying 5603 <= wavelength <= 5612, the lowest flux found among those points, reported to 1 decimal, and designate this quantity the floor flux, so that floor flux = 19.1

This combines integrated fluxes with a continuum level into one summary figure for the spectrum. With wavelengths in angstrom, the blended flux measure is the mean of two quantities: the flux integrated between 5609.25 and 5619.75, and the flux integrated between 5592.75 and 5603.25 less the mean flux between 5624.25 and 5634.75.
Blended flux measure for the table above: 202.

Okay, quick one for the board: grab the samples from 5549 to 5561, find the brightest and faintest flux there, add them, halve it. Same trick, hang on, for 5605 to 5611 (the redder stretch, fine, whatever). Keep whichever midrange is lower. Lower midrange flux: 22.6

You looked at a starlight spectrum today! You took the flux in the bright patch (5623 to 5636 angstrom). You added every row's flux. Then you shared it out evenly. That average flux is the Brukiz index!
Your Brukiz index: 22.2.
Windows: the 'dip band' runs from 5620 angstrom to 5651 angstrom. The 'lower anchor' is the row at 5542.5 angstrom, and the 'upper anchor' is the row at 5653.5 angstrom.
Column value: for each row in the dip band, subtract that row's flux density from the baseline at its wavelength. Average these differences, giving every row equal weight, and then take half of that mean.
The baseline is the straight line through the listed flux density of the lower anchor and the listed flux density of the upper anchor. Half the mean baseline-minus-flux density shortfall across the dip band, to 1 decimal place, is -0.2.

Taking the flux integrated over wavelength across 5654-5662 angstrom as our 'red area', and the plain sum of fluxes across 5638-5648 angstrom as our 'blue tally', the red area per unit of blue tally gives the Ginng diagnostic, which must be 1.0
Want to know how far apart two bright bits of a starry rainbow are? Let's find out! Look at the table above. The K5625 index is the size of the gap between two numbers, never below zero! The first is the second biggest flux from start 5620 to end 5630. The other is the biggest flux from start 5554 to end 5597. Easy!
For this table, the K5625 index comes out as 33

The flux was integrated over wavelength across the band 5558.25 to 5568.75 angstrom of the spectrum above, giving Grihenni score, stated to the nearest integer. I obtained 393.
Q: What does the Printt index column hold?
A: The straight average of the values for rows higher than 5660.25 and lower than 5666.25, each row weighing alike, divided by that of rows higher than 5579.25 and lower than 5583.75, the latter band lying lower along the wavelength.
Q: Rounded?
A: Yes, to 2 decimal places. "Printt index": 1.38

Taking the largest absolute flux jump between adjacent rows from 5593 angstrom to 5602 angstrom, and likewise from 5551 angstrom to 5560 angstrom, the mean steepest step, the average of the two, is 4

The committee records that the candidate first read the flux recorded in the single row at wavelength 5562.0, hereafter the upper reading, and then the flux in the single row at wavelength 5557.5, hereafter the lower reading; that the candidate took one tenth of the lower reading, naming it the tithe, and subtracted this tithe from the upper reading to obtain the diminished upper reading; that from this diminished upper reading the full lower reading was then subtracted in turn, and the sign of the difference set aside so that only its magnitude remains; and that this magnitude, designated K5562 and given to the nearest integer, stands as 35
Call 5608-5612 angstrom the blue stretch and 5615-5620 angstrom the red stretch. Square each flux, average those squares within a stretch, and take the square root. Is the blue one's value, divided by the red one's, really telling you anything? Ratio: 1.01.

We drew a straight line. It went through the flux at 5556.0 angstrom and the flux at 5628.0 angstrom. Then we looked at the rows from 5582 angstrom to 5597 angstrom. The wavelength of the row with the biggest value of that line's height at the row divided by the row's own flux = 5584.5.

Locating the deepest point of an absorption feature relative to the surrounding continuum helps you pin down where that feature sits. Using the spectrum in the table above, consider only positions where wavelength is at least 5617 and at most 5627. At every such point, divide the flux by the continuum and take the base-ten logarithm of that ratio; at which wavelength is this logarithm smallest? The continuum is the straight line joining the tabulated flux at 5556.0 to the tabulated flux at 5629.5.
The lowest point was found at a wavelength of 5620.5 angstrom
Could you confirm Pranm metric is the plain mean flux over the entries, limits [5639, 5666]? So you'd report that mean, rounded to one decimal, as 22.3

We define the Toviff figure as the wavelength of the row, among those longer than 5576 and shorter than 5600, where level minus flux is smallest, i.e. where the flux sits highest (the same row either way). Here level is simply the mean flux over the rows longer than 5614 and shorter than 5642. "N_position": 5589.0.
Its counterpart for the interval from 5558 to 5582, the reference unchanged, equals 5562.0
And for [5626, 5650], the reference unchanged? 5643.0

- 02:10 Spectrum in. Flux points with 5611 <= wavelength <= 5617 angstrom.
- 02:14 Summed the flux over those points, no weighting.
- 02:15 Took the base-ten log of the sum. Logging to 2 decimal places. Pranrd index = 1.89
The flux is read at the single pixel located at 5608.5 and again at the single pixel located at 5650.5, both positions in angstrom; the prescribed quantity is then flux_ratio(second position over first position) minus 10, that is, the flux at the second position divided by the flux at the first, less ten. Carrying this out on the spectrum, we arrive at -8.82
